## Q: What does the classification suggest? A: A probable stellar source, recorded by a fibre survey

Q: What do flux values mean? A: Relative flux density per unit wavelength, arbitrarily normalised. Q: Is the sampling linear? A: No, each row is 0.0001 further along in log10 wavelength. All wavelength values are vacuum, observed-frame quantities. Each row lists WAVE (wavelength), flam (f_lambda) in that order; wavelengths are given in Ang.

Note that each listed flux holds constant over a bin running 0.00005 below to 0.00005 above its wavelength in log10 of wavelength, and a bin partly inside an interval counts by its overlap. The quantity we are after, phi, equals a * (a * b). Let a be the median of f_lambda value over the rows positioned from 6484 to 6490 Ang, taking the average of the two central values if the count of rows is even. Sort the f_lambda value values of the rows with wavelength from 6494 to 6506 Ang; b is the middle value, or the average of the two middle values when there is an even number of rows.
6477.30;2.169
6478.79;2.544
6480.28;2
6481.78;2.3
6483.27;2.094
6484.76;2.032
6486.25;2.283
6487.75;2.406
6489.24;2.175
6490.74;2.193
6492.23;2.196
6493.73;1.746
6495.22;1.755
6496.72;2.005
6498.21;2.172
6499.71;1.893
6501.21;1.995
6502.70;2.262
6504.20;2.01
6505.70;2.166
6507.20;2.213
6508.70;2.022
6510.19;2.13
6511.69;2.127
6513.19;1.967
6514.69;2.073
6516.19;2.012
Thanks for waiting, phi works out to 10.0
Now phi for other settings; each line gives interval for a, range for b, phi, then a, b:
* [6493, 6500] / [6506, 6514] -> 7.6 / 1.89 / 2.13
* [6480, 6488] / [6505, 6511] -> 10.3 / 2.19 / 2.15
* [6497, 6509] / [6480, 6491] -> 9.6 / 2.09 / 2.18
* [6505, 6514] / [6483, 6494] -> 9.9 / 2.13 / 2.18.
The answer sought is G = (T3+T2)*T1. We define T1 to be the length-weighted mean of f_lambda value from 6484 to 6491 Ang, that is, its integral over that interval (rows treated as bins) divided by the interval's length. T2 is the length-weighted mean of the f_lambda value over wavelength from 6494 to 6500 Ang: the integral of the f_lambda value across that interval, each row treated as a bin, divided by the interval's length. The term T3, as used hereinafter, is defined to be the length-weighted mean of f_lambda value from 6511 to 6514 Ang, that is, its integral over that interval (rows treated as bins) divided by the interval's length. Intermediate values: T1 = 2.22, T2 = 1.95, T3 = 2.05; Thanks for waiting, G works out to 8.86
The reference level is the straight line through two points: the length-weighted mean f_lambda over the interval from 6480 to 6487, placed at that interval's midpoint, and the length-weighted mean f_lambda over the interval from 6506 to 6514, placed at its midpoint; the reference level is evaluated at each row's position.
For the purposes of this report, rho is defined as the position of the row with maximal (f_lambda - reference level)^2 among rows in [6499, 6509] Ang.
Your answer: 6499.71 Ang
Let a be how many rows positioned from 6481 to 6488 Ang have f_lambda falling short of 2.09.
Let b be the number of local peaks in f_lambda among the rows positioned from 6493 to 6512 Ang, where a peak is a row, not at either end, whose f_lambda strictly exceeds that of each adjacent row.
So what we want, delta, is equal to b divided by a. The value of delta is 4.0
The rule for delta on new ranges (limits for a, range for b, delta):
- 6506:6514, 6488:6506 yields 1.5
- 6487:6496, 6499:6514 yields 1.5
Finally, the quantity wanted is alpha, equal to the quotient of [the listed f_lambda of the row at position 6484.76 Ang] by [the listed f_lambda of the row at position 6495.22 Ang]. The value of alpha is 1.16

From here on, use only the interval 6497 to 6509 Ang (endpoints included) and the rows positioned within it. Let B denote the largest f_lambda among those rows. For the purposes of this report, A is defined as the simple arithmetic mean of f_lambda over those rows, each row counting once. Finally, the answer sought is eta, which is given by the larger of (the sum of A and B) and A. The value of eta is 4.35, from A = 2.09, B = 2.262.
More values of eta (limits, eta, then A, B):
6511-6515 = 4.18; 2.06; 2.127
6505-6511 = 4.35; 2.13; 2.213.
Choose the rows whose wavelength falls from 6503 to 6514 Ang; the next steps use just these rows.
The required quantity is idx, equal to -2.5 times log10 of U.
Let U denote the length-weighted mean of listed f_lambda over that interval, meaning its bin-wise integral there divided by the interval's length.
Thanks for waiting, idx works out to -0.804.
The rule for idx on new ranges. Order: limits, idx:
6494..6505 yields -0.754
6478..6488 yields -0.870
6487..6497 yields -0.790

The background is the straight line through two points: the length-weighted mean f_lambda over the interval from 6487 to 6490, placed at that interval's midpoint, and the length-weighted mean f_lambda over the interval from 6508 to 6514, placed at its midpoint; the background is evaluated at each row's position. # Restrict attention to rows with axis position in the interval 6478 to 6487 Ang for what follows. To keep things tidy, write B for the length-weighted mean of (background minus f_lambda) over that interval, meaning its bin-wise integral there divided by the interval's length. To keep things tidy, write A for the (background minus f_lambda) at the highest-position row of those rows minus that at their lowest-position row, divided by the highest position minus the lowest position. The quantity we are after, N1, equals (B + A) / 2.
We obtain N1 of 0.081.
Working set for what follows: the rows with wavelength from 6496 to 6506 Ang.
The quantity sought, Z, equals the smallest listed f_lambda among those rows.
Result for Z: 1.893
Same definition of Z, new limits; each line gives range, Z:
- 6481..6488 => 2.032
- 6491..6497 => 1.746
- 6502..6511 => 2.01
